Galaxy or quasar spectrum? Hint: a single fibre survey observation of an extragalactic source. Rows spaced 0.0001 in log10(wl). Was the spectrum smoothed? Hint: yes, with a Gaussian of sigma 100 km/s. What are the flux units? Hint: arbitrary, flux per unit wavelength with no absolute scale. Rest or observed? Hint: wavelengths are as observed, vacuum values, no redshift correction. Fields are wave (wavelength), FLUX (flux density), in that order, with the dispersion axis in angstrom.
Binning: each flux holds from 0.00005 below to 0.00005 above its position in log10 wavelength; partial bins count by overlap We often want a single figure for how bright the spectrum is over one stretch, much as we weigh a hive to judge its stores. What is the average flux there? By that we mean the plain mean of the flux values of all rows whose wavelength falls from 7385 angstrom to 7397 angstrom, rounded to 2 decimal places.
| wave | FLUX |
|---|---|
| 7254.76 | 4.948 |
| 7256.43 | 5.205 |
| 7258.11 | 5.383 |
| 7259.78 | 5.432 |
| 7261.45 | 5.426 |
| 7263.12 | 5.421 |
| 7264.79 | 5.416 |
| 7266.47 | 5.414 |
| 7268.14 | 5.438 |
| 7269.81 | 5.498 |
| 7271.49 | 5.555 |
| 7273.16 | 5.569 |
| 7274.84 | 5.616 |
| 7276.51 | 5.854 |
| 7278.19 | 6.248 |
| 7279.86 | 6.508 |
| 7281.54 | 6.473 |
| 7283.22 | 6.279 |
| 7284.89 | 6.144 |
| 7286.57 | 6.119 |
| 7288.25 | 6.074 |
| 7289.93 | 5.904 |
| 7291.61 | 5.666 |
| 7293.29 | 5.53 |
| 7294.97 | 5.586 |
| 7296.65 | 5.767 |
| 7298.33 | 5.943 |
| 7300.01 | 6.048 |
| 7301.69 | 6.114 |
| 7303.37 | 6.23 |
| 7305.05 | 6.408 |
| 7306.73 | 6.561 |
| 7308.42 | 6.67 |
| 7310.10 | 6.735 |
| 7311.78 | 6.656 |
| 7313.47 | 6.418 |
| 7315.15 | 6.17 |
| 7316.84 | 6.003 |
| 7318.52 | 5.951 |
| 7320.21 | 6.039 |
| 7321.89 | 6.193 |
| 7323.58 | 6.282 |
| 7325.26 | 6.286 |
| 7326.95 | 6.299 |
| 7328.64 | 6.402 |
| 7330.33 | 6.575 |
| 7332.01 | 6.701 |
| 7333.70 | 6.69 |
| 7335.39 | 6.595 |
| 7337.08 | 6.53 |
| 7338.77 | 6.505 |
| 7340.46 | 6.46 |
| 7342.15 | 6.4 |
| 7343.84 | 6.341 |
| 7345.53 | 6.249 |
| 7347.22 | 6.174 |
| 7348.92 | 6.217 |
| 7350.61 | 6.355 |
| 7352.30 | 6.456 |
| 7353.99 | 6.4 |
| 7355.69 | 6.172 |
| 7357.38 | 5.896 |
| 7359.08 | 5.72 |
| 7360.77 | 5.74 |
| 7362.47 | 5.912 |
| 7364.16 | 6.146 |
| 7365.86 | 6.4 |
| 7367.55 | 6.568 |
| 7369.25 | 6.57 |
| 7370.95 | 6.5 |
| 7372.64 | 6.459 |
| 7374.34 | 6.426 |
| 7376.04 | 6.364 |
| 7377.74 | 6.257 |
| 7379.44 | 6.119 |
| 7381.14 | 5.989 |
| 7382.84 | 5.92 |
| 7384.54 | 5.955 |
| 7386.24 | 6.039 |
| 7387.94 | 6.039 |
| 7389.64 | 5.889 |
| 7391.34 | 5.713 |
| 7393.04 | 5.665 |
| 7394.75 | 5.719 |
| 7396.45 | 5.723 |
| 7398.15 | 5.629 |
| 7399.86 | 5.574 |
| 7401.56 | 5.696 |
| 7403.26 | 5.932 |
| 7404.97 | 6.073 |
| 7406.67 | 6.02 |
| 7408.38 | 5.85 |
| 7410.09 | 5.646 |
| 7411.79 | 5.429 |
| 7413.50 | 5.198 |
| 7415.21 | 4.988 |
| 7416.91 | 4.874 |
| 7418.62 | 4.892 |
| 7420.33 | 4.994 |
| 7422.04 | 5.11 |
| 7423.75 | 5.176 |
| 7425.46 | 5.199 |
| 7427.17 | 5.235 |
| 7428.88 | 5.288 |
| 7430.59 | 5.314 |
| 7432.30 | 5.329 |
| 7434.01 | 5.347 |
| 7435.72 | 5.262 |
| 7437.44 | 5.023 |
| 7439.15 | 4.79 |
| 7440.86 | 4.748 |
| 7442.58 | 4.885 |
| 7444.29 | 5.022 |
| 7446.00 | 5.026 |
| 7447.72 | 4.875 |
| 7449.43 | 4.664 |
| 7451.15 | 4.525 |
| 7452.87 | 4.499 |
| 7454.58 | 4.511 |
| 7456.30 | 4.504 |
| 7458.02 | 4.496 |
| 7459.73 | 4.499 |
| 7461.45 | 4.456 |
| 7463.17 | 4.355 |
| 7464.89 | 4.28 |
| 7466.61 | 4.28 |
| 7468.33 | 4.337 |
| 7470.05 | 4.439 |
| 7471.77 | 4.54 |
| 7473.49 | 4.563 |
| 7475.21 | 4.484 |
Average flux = 5.83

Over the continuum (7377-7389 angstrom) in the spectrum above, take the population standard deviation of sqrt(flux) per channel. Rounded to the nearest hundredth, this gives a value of 0.02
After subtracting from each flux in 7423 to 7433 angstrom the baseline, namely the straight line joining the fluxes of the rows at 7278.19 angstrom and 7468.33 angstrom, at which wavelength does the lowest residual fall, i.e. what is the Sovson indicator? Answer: 7423.75 angstrom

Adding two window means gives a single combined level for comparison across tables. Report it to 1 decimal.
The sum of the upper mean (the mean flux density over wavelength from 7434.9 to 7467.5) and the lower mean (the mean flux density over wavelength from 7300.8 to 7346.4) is 11.1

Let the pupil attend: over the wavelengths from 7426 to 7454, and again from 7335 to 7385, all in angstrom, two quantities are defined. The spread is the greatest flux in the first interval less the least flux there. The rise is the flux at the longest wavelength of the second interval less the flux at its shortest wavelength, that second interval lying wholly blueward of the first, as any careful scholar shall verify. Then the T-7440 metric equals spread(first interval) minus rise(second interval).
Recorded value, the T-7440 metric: 1.5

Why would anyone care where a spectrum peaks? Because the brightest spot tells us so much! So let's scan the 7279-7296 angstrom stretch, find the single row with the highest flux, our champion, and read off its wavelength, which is 7279.86 angstrom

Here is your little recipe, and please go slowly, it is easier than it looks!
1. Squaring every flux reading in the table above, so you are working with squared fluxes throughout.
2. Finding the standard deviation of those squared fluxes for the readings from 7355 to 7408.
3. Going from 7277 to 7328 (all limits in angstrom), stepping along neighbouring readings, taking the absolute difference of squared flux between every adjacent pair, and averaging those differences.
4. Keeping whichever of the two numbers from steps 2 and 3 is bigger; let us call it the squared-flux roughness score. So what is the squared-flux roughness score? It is 3.6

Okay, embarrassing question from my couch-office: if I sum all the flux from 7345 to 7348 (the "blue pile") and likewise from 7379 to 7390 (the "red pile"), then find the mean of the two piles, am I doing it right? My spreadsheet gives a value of 27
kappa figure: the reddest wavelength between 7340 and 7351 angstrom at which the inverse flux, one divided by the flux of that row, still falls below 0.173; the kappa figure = 7350.61 angstrom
